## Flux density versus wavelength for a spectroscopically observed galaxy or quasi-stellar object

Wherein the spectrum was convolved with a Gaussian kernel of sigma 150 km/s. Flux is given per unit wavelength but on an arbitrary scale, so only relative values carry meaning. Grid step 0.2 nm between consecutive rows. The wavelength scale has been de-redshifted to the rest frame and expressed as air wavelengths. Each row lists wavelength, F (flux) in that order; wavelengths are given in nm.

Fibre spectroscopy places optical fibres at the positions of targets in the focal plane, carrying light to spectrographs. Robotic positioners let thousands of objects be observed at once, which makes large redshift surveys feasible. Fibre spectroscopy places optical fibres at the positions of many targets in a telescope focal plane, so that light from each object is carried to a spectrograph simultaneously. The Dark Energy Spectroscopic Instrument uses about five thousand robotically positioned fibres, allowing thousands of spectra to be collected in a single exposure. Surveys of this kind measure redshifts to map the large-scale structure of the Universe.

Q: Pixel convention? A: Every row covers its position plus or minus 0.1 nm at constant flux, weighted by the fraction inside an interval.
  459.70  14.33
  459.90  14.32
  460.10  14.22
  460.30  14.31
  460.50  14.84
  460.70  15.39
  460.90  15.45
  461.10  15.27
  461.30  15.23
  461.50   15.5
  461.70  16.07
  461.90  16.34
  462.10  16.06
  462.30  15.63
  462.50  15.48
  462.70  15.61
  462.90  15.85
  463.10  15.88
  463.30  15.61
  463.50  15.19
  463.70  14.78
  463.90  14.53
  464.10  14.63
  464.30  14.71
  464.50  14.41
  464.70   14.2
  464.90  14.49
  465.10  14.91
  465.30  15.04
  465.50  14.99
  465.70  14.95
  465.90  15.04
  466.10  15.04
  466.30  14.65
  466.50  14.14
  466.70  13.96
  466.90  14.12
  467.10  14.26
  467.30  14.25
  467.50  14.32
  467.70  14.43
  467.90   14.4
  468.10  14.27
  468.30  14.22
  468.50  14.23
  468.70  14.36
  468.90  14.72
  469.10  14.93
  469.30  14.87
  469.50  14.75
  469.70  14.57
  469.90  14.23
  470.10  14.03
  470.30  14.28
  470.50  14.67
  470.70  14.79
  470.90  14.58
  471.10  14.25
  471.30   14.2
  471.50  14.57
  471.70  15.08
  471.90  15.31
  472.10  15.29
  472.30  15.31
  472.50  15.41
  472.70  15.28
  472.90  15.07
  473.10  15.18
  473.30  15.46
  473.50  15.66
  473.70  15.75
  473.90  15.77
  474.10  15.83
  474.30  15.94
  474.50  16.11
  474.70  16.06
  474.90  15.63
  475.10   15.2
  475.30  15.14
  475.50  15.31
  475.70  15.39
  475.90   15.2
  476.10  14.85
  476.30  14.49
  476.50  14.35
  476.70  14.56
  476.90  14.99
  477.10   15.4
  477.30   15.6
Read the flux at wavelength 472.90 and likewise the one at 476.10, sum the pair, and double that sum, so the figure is 59.8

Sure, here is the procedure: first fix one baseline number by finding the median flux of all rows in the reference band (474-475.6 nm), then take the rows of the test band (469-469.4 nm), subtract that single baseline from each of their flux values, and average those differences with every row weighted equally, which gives -0.83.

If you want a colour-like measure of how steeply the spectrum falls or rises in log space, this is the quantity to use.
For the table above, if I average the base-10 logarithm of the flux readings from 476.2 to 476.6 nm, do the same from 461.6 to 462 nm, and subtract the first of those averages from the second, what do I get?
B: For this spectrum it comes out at 0.051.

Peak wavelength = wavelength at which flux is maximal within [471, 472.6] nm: 472.50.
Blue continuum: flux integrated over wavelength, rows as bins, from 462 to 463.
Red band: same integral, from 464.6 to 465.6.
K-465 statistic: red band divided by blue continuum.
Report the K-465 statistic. 0.94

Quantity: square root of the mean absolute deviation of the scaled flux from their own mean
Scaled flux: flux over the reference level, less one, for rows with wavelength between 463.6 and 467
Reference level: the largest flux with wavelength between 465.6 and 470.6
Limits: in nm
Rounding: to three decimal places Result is 0.140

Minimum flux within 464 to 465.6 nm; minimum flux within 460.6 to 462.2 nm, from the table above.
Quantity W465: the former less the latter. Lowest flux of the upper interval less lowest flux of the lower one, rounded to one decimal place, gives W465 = -1.0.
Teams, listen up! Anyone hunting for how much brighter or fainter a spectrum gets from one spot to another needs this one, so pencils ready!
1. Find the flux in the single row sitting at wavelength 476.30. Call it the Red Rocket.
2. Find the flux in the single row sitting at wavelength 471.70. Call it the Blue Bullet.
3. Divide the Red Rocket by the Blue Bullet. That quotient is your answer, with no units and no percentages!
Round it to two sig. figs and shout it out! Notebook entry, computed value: 0.96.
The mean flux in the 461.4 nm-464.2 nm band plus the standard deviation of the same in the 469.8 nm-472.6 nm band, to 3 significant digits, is 16.0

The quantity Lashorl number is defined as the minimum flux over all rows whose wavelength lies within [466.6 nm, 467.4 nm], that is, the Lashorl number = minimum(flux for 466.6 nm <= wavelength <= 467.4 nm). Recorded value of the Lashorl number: 13.96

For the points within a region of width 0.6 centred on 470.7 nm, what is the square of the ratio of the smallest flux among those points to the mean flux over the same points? 0.986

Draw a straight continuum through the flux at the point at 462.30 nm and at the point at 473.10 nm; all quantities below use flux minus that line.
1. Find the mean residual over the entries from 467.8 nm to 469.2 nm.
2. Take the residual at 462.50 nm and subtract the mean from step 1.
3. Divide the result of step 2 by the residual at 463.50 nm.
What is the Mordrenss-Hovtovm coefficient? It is -2.0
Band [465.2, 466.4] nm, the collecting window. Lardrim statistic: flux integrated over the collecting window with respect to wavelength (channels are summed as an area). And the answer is 18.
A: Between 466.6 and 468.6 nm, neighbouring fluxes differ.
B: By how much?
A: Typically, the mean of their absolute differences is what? 0.08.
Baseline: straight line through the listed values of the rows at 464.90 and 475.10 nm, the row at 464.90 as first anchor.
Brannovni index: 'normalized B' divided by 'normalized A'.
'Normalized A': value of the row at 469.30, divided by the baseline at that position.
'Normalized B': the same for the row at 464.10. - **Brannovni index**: 1.01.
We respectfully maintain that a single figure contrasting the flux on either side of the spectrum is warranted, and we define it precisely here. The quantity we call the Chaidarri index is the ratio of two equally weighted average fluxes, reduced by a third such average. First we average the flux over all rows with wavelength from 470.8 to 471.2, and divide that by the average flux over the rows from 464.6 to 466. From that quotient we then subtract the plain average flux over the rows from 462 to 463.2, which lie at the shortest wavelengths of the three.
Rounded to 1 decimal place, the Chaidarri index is -14.8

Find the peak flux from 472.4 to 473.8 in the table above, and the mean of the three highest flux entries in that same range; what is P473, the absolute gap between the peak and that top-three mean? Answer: 0.13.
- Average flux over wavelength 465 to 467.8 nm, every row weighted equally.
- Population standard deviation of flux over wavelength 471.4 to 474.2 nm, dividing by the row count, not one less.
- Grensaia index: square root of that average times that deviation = 2.18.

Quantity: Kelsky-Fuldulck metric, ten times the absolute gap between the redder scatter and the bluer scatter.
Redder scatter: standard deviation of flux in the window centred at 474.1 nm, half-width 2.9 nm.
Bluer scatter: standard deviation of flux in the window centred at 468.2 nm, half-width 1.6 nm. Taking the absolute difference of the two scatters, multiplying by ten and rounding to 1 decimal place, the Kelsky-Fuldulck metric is 2.2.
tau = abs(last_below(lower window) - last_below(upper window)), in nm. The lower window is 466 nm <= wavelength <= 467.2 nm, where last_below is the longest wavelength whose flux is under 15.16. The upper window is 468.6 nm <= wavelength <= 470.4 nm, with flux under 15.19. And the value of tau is 3.20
